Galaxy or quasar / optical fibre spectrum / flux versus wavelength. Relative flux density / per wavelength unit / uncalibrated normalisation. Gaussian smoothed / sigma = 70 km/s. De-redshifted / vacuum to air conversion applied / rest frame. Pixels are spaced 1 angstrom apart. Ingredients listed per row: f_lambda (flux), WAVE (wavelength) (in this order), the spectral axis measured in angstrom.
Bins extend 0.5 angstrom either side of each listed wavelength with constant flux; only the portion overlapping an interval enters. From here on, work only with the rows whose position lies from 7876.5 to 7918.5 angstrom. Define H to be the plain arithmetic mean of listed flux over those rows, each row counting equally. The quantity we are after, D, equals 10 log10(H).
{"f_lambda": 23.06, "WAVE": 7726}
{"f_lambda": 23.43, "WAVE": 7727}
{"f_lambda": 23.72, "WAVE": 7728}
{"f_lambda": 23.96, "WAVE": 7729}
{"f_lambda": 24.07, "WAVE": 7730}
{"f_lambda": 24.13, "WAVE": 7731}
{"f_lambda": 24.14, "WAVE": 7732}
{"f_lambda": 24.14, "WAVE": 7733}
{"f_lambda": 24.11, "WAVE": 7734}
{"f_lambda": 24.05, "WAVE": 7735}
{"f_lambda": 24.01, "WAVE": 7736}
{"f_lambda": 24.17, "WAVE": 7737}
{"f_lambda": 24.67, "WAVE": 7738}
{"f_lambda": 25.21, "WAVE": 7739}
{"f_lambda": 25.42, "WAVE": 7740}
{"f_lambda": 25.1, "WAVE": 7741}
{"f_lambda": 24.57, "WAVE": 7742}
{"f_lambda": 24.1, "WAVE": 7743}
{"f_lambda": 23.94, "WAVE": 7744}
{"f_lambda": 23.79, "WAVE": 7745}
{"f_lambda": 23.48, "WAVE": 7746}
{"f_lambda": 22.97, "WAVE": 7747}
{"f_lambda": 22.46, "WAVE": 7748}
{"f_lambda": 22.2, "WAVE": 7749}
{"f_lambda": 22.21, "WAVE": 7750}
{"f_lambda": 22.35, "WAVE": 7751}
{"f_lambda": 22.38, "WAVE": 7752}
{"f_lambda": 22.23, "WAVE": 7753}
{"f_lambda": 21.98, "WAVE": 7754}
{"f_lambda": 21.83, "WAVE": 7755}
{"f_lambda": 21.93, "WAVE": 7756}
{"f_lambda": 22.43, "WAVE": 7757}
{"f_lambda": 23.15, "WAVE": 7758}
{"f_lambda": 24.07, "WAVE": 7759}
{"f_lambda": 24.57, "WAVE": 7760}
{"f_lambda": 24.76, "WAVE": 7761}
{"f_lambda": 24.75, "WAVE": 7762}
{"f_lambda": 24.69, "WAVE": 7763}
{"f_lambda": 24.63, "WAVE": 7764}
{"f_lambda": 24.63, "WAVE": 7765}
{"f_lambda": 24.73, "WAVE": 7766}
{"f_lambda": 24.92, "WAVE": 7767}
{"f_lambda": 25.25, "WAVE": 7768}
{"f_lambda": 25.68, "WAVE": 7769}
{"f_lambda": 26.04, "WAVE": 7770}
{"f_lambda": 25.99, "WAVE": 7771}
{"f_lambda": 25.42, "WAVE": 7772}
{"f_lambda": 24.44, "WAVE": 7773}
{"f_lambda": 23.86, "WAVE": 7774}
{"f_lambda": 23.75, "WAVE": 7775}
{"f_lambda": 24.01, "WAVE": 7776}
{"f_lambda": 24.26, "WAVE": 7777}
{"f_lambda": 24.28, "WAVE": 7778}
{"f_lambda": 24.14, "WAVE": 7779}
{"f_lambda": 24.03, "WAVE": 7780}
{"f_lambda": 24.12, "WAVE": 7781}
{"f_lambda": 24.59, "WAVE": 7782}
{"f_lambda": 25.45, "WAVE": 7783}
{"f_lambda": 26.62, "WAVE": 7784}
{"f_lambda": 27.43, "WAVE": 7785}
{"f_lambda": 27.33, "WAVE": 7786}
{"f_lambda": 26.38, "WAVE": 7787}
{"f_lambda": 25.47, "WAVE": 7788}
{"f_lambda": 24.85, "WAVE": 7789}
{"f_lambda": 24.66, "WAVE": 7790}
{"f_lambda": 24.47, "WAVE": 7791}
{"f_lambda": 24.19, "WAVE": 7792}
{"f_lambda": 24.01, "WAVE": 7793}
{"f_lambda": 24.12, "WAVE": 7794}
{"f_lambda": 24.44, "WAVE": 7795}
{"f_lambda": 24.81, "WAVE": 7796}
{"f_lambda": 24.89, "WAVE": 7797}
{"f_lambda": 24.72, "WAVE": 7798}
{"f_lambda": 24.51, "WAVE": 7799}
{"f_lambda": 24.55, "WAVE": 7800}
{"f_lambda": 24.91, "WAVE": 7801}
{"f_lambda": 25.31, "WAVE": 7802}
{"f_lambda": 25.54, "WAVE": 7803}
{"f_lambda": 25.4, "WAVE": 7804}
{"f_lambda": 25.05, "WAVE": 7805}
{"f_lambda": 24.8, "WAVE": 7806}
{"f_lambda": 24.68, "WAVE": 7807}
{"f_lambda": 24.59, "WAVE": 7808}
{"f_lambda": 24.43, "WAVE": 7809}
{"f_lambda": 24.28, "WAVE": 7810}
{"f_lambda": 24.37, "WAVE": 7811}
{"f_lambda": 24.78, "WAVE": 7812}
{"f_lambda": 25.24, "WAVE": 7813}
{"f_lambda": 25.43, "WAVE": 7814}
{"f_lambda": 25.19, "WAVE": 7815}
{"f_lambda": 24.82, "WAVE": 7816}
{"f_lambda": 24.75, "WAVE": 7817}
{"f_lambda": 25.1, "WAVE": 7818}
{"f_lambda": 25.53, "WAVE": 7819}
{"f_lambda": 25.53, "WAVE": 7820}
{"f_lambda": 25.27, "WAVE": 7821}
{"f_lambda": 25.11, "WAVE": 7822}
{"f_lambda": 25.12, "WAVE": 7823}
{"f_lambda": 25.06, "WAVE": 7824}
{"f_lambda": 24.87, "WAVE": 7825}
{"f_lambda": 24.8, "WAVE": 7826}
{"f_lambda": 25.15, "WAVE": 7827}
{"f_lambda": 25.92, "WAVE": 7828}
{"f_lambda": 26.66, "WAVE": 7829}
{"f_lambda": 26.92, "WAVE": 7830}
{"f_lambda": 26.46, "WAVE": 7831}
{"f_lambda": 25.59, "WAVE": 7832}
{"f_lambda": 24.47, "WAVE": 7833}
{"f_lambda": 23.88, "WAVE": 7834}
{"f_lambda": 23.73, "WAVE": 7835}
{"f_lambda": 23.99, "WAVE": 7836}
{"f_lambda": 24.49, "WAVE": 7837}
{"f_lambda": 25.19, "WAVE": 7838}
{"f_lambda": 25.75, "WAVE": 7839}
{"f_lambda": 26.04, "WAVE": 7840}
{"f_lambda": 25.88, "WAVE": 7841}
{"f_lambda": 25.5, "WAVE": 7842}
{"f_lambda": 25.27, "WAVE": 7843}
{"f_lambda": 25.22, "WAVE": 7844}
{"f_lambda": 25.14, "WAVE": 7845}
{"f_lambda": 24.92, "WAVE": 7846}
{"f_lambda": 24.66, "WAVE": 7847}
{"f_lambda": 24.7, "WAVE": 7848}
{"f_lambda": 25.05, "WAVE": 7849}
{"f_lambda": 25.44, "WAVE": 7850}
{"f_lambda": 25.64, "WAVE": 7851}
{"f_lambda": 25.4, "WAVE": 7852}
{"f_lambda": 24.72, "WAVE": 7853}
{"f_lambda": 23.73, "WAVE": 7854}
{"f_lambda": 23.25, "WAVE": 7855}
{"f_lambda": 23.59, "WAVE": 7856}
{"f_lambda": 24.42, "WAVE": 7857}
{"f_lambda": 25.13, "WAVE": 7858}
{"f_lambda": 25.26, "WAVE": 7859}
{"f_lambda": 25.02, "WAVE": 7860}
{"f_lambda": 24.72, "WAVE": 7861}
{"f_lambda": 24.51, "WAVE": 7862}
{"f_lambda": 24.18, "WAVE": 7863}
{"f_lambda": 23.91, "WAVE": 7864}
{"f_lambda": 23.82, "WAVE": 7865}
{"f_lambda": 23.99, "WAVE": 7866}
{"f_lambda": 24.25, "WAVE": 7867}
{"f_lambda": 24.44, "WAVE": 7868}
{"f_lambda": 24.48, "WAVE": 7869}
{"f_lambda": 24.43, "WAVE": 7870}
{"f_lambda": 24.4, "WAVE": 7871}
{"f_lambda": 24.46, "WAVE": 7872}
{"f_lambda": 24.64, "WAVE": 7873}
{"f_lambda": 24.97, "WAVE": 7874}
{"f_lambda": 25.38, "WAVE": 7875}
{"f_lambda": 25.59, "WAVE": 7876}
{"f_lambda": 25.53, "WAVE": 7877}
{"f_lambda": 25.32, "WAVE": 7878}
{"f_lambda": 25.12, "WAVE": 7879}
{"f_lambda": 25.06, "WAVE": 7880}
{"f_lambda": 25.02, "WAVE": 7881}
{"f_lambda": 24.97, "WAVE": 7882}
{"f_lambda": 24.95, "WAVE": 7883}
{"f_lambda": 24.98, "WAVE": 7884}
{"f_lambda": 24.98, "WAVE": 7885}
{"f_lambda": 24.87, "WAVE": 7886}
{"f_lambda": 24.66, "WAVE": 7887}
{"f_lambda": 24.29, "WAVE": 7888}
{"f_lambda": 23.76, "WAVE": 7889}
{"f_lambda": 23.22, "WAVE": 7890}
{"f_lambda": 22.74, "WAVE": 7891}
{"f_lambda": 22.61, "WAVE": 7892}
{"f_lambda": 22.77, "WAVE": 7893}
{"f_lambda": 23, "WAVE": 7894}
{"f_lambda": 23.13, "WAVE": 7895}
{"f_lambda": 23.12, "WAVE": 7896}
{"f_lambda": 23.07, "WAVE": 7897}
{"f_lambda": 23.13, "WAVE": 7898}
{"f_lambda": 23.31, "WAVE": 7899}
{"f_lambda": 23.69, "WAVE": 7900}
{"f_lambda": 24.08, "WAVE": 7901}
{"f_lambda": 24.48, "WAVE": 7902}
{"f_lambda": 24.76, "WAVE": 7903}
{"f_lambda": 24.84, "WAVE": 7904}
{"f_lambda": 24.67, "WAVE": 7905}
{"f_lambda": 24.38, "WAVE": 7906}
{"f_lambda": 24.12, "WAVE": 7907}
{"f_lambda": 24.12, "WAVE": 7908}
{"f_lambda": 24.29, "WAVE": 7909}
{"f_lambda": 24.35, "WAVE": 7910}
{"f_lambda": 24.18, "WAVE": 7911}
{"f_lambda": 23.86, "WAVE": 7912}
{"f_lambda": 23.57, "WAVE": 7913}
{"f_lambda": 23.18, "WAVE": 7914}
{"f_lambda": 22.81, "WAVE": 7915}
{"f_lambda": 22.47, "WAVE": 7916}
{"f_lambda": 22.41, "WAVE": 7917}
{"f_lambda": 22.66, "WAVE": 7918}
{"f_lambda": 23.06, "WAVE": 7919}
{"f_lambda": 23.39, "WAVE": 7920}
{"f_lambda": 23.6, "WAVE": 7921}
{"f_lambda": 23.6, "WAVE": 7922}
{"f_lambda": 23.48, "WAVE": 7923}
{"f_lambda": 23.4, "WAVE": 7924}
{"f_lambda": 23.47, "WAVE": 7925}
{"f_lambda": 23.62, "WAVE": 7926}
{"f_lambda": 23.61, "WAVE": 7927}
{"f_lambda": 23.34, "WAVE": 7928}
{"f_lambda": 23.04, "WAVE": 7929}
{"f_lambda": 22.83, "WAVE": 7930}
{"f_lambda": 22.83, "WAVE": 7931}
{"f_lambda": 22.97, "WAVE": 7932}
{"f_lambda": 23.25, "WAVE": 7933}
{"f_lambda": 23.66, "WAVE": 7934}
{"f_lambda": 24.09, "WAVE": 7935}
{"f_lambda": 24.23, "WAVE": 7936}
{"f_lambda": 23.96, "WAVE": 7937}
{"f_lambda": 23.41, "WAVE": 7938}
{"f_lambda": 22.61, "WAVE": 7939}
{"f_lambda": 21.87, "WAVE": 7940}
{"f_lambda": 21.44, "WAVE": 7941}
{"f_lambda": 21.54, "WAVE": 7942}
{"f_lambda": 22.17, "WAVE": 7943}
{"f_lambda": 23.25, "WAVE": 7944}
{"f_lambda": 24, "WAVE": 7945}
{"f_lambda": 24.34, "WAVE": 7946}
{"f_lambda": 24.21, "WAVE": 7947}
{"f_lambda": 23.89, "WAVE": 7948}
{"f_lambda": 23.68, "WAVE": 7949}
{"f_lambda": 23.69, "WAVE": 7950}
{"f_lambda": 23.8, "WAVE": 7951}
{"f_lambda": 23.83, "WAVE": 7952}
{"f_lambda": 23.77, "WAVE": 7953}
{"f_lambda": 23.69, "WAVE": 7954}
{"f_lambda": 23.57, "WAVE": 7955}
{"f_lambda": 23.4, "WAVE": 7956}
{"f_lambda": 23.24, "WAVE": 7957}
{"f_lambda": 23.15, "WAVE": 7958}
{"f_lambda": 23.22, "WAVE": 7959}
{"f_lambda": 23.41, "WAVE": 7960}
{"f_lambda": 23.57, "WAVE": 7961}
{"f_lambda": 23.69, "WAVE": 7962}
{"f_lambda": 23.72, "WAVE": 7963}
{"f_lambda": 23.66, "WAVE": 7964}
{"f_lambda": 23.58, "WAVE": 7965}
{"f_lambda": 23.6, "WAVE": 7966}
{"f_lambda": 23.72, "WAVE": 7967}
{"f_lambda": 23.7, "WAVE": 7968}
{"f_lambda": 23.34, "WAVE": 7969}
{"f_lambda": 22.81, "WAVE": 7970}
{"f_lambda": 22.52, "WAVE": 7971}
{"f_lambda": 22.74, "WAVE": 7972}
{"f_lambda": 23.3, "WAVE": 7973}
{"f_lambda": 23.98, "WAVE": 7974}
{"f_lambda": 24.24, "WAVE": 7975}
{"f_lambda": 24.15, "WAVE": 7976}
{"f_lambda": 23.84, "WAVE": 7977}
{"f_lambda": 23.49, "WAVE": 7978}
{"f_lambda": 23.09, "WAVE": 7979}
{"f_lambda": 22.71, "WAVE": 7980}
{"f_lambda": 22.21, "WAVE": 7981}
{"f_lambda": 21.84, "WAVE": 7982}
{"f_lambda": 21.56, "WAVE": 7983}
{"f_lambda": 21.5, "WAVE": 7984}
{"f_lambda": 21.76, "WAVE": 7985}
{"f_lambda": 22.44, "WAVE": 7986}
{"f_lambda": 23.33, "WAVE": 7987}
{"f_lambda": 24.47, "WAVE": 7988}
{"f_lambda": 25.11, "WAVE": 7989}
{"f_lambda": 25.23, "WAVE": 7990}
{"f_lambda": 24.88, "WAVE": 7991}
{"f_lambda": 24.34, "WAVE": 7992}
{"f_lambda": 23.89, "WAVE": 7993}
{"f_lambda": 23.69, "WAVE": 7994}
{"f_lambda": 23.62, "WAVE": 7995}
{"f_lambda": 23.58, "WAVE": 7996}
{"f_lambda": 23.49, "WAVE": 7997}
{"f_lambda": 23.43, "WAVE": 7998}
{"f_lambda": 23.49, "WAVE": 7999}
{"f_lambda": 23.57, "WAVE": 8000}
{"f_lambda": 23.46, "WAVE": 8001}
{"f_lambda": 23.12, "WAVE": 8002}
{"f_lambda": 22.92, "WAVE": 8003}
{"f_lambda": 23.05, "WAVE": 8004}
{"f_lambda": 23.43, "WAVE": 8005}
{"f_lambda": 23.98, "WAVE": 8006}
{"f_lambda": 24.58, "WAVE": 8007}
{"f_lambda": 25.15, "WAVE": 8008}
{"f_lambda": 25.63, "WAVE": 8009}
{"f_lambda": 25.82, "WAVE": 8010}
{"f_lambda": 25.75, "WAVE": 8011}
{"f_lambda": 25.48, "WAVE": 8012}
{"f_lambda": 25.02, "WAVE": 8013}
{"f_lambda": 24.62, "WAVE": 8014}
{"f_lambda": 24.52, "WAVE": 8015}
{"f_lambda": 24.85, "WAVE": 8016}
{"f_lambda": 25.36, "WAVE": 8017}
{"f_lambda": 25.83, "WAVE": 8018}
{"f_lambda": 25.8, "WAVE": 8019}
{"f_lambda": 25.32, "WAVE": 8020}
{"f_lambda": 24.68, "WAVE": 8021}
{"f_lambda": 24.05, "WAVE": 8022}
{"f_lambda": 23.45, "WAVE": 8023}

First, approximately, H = 24.0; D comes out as 13.8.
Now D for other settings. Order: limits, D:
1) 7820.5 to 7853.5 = 14.0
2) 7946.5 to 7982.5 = 13.7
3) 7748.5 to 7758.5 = 13.5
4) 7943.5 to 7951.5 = 13.8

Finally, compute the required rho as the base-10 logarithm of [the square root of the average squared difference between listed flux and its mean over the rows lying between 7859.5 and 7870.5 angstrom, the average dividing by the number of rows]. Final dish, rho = -0.47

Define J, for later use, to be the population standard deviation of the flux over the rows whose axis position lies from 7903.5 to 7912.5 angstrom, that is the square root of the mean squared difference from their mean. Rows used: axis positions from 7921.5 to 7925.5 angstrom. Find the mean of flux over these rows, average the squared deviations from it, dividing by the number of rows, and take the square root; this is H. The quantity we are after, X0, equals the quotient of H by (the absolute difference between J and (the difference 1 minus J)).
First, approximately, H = 0.07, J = 0.28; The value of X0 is 0.16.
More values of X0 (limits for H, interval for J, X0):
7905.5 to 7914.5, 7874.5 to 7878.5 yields 0.48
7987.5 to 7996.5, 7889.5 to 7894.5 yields 1.08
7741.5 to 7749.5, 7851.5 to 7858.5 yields 1.50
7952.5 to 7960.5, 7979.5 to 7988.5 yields 0.26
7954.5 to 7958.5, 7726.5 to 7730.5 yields 0.32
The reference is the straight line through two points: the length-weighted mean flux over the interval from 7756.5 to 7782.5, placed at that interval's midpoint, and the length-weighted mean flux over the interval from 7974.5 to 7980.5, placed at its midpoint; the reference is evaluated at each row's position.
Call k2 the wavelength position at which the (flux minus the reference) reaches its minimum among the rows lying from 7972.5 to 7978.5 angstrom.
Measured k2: 7973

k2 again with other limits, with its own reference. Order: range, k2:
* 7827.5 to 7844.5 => 7835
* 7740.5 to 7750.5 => 7749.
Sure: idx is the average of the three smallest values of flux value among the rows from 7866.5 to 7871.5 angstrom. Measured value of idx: 24.4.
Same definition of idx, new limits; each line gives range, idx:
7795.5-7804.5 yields 24.6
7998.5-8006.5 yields 23.0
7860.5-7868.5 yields 23.9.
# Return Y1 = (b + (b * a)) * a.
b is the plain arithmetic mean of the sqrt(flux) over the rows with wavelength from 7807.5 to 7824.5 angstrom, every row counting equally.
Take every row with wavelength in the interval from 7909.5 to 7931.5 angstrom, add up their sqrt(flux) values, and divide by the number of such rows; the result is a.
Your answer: 141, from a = 4.83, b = 5.00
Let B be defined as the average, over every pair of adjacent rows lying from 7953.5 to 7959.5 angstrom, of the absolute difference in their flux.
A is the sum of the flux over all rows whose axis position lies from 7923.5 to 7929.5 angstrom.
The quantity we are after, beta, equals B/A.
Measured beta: 0.0009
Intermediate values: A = 140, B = 0.12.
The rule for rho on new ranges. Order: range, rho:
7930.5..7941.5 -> -0.07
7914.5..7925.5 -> -0.36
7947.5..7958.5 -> -0.63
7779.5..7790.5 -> 0.07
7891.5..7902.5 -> -0.27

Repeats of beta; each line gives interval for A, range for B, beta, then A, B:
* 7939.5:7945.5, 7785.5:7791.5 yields 0.0043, 134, 0.57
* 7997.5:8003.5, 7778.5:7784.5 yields 0.0039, 140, 0.54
